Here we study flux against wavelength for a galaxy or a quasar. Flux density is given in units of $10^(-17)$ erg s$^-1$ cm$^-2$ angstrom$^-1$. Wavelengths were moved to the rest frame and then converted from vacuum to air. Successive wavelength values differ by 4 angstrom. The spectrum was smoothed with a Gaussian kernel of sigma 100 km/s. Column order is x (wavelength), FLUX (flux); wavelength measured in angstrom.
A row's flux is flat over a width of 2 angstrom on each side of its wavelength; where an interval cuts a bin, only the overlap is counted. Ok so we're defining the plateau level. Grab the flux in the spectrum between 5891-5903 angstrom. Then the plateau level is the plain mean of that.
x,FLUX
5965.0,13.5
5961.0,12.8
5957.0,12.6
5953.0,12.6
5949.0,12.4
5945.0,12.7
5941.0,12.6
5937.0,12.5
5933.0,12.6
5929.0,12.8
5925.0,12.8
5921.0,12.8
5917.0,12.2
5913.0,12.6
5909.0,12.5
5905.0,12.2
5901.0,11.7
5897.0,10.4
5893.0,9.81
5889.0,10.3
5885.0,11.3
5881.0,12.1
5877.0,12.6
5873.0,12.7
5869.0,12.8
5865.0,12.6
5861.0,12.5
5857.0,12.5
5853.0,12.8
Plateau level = 10.6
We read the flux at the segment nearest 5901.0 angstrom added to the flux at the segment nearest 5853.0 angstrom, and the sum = 24.5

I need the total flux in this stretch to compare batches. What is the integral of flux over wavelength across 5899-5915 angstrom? 196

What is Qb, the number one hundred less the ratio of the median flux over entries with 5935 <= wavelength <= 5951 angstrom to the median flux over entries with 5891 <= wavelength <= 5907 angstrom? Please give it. 98.9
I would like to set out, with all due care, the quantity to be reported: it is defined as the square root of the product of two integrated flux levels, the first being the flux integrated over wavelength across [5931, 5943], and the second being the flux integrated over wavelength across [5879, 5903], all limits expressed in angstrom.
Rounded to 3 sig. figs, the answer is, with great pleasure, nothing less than 199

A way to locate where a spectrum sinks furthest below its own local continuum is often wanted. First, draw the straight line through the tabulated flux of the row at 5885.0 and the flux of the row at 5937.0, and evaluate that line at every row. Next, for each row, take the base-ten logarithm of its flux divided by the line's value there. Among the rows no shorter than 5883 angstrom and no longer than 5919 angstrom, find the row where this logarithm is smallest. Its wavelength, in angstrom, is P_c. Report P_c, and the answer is 5893.0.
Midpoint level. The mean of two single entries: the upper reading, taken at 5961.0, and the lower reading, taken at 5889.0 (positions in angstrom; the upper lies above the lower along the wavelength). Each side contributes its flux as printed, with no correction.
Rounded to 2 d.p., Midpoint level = 11.55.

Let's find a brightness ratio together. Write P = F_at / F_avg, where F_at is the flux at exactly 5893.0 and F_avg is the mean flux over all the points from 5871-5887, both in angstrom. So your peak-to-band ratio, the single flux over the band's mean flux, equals 0.81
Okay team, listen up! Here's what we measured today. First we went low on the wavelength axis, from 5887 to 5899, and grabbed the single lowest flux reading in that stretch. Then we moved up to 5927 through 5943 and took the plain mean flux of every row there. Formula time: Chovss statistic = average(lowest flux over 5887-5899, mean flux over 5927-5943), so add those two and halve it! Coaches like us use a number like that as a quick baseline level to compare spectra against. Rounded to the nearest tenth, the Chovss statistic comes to 11.2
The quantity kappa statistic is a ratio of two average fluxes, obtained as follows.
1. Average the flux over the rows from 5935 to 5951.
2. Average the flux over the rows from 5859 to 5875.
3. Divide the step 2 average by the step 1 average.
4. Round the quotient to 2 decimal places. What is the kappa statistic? 1.01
